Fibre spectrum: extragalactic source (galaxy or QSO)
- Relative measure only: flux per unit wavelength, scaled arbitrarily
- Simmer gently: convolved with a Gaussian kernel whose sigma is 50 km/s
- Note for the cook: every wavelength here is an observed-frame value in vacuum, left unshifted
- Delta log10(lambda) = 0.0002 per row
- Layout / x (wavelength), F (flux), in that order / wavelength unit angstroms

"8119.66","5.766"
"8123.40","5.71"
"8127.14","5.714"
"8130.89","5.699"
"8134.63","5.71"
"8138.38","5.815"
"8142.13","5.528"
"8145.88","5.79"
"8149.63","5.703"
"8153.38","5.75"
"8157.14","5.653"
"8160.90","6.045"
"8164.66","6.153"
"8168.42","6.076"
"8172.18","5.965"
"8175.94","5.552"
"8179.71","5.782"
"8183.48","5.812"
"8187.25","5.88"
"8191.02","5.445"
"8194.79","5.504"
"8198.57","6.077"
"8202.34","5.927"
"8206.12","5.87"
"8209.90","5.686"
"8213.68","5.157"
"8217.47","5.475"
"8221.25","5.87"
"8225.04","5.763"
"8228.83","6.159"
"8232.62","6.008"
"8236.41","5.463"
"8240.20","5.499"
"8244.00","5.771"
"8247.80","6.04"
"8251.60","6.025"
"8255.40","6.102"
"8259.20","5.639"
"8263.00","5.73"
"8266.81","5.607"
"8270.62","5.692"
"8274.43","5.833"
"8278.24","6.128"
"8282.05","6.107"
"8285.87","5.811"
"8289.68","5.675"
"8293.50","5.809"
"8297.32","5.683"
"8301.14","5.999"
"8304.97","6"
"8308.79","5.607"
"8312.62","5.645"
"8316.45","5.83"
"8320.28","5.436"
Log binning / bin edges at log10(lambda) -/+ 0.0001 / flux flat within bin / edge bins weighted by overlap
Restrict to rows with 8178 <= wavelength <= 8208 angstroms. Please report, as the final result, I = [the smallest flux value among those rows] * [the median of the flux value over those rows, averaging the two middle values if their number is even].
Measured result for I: 31.8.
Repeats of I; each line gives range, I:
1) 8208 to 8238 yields 29.5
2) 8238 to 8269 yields 31.6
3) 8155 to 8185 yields 32.7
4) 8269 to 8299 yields 33.0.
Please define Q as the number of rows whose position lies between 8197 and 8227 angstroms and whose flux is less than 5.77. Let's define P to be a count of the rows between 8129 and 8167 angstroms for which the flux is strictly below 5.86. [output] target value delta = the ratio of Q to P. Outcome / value 0.50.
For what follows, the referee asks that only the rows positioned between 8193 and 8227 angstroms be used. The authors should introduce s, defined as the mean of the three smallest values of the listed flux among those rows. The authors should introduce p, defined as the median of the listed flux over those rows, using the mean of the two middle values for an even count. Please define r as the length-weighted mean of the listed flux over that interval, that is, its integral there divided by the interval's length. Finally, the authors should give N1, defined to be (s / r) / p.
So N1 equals 0.164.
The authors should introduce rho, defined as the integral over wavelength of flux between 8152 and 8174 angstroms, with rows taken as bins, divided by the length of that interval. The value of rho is 5.94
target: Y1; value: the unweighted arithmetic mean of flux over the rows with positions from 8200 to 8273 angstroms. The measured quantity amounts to 5.76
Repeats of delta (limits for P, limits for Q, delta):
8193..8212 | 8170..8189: 0.50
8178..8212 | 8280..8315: 0.80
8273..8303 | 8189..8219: 1.00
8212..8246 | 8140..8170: 0.67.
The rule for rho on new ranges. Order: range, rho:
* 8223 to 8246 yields 5.78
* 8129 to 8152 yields 5.71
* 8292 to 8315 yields 5.79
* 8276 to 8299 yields 5.87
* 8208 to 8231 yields 5.69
